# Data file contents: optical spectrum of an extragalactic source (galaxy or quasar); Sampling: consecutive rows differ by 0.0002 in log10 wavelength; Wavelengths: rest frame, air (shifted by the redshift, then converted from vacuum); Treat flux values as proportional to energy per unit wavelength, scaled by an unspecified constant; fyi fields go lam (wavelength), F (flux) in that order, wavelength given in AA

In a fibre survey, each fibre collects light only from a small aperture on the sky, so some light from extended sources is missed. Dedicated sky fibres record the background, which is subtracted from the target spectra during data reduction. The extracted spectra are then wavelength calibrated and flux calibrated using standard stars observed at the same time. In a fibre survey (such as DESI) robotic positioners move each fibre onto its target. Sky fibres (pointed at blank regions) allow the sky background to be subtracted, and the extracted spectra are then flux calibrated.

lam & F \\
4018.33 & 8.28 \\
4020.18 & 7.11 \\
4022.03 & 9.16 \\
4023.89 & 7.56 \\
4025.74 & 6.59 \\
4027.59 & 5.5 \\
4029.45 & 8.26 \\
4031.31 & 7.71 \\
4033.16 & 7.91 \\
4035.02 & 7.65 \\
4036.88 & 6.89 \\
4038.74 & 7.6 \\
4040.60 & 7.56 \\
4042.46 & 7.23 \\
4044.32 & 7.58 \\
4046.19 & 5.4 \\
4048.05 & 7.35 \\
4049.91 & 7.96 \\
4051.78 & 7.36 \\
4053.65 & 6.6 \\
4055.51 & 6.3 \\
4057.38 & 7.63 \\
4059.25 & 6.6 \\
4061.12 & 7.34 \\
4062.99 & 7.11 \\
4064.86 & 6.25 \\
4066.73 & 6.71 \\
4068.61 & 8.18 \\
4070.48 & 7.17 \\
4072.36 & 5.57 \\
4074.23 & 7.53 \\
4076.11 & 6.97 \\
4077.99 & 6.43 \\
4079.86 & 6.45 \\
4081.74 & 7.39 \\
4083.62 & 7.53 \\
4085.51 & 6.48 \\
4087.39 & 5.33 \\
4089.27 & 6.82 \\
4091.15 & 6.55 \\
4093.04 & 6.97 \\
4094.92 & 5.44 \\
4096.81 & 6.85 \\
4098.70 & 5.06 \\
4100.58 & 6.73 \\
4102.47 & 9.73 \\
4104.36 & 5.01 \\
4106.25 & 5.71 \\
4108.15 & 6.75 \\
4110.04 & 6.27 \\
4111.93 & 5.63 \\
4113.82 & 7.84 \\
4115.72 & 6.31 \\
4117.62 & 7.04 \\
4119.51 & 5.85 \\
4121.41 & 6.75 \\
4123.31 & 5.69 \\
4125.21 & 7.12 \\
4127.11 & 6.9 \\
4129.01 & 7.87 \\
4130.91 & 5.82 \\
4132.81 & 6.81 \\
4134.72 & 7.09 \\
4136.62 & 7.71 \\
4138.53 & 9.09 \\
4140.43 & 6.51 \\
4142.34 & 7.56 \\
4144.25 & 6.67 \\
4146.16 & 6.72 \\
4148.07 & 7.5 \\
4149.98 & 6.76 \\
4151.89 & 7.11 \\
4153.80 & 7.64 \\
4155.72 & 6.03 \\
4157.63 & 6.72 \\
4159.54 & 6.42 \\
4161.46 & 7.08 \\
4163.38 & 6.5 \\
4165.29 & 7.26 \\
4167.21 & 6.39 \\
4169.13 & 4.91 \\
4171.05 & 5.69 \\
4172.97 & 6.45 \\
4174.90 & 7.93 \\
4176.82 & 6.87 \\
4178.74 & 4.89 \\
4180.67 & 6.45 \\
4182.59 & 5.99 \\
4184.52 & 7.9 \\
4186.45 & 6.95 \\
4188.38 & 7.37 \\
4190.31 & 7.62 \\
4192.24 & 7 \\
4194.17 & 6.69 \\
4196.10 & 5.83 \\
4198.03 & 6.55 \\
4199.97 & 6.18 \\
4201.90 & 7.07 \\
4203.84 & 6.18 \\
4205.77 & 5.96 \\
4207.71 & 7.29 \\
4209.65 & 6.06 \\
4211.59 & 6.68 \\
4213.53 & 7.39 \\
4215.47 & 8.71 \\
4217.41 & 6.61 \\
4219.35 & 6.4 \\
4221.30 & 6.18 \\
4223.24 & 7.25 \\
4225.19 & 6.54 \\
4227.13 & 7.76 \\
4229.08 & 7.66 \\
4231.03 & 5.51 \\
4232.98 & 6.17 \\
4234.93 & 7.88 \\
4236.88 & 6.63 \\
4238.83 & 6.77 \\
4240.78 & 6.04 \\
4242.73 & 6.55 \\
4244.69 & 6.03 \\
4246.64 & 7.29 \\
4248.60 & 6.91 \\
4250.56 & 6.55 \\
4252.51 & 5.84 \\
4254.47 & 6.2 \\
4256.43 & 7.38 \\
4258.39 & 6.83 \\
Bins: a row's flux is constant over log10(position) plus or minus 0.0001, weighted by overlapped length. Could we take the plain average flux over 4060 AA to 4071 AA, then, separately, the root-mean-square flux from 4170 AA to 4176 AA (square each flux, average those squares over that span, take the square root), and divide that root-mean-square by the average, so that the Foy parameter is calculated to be 0.95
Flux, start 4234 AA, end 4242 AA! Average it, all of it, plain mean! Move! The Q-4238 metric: 6.8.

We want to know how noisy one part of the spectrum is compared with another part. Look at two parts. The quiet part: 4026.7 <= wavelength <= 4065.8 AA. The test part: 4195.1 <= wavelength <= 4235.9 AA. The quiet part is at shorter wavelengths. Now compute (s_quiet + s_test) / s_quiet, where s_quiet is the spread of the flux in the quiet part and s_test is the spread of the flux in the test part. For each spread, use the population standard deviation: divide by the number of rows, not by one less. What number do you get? 2.05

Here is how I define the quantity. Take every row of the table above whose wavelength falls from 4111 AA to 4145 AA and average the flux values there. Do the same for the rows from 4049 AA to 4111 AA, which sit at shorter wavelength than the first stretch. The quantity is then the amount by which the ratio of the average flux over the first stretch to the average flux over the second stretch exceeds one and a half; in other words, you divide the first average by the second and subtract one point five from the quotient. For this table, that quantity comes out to -0.477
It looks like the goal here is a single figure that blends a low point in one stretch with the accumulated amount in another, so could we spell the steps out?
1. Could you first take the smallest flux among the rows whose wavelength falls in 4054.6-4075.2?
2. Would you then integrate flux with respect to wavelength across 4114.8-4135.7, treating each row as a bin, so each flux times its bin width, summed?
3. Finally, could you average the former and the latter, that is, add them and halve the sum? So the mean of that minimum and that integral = 72.4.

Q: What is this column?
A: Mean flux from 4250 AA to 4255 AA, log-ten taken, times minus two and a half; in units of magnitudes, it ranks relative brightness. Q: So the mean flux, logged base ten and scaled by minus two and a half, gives -1.98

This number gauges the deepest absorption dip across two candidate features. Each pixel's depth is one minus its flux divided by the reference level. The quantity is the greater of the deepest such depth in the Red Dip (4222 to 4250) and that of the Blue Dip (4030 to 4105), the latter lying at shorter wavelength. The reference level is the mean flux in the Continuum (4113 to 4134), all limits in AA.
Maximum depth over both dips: 0.255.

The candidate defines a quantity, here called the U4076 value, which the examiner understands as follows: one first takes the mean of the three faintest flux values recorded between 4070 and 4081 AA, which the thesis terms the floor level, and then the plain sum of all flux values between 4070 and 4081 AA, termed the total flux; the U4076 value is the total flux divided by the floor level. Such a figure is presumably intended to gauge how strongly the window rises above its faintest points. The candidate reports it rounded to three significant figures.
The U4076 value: 6.52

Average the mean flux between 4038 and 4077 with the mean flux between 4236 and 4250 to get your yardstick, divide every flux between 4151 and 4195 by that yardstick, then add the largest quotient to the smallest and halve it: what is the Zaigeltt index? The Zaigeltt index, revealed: 0.939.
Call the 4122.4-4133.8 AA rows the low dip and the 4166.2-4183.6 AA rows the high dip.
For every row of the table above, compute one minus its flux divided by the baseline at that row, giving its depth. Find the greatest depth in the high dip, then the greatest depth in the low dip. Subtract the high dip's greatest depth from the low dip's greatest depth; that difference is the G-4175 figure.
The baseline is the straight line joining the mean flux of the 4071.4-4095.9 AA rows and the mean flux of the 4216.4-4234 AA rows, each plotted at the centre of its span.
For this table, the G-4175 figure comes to -0.13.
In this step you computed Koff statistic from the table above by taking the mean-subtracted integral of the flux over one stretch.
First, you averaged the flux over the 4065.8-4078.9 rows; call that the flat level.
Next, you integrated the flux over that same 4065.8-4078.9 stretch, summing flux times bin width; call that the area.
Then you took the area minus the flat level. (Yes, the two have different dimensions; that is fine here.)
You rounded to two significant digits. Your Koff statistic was 84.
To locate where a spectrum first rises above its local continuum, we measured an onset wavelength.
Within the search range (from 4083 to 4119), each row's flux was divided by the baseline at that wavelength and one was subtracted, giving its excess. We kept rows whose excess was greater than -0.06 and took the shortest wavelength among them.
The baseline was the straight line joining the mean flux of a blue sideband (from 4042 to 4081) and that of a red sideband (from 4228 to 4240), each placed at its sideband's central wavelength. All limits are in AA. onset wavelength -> 4083.62 AA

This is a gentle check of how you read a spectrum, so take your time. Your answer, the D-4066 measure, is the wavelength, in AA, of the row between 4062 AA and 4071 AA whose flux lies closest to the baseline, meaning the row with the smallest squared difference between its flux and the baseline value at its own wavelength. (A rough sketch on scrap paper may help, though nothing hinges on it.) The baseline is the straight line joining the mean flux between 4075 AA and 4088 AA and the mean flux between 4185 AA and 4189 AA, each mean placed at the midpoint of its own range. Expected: 4066.73 AA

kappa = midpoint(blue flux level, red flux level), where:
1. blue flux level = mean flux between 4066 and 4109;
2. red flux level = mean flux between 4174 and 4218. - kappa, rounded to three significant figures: 6.73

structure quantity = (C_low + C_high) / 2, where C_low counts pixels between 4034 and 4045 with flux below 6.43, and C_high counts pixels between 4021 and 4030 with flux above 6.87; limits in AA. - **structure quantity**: 1.50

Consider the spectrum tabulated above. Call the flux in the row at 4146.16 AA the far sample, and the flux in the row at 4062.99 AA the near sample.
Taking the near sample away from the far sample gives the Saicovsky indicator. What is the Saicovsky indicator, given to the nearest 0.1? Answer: -0.4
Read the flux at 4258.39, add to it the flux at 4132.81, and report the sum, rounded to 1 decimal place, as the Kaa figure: 13.6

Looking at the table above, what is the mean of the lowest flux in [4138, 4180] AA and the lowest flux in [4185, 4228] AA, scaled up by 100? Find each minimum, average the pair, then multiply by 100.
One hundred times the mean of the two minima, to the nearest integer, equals 536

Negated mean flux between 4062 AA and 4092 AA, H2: -6.78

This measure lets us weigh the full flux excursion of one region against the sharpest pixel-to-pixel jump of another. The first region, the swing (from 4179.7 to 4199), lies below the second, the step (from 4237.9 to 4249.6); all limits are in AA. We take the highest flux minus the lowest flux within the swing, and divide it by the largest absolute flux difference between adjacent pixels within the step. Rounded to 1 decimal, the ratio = 1.6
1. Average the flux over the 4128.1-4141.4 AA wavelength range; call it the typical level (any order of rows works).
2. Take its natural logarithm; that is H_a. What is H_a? 1.98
